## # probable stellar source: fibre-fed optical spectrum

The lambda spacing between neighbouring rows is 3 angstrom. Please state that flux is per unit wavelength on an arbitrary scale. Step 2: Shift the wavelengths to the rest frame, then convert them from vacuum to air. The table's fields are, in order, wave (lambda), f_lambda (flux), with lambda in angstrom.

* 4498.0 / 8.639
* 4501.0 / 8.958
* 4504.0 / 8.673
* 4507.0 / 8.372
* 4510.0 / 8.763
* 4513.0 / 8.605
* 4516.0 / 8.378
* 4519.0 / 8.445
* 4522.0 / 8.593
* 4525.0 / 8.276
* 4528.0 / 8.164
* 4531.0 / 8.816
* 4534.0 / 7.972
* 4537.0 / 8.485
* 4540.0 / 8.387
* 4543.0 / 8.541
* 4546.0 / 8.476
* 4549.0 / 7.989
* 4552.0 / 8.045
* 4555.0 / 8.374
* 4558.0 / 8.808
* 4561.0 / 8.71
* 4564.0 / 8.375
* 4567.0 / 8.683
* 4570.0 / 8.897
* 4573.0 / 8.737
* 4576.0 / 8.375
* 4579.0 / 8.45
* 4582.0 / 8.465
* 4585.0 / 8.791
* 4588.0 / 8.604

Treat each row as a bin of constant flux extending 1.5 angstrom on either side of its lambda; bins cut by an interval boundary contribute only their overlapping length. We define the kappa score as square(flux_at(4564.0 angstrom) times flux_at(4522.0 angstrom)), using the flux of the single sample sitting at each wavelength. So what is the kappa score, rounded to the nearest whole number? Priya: 5179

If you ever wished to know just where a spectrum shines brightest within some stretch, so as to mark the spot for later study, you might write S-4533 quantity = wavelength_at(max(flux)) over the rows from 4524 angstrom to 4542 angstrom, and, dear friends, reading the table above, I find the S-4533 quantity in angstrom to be 4531.0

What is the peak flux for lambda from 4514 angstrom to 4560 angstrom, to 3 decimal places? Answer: 8.816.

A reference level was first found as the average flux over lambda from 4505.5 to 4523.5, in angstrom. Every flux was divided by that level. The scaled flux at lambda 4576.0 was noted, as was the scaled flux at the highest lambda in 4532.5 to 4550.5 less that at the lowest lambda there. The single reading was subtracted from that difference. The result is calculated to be -0.98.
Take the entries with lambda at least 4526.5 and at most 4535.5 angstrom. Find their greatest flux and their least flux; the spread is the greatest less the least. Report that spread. 0.84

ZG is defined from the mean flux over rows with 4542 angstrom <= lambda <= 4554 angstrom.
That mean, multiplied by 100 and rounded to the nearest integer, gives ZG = 826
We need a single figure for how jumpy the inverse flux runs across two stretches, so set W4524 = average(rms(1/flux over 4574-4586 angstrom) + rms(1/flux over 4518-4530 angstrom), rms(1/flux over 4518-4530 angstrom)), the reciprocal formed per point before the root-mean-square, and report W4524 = 0.178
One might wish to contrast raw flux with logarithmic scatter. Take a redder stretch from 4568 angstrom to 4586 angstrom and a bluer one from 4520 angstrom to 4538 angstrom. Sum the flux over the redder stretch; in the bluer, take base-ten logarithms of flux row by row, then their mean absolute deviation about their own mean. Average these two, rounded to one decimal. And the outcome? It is 25.9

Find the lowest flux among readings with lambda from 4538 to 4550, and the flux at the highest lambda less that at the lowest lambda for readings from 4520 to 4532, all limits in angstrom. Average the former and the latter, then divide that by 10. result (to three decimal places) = 0.411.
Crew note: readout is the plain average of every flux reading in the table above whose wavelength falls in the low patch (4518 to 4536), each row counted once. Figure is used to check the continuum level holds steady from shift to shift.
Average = 8.38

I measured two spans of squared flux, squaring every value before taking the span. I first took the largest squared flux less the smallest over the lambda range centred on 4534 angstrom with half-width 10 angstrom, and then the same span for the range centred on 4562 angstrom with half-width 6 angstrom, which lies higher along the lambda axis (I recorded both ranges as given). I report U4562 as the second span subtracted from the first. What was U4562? 7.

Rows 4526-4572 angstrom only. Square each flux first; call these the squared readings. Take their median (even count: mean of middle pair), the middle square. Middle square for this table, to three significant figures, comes 71.8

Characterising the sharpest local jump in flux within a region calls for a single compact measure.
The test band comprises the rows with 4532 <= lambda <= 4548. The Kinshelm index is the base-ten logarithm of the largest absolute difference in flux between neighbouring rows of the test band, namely -0.29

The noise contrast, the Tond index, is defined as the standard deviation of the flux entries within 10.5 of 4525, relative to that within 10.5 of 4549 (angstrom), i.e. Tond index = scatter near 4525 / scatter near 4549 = 0.98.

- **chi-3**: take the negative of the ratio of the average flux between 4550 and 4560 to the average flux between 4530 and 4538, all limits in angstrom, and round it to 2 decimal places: -1.00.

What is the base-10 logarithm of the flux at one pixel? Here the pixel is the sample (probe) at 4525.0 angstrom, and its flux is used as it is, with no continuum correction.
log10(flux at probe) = 0.918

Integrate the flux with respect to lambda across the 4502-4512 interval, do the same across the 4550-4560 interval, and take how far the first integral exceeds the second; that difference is 2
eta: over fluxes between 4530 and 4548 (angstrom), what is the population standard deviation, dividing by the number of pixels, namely 0.25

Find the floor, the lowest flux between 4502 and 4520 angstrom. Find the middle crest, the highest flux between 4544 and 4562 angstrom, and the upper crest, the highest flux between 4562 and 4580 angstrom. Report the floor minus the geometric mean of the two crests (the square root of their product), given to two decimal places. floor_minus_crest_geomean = -0.48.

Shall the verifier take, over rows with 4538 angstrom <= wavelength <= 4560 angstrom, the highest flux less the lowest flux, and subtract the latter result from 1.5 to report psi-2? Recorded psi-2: 0.7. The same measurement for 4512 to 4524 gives 1.3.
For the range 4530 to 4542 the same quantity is 0.7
